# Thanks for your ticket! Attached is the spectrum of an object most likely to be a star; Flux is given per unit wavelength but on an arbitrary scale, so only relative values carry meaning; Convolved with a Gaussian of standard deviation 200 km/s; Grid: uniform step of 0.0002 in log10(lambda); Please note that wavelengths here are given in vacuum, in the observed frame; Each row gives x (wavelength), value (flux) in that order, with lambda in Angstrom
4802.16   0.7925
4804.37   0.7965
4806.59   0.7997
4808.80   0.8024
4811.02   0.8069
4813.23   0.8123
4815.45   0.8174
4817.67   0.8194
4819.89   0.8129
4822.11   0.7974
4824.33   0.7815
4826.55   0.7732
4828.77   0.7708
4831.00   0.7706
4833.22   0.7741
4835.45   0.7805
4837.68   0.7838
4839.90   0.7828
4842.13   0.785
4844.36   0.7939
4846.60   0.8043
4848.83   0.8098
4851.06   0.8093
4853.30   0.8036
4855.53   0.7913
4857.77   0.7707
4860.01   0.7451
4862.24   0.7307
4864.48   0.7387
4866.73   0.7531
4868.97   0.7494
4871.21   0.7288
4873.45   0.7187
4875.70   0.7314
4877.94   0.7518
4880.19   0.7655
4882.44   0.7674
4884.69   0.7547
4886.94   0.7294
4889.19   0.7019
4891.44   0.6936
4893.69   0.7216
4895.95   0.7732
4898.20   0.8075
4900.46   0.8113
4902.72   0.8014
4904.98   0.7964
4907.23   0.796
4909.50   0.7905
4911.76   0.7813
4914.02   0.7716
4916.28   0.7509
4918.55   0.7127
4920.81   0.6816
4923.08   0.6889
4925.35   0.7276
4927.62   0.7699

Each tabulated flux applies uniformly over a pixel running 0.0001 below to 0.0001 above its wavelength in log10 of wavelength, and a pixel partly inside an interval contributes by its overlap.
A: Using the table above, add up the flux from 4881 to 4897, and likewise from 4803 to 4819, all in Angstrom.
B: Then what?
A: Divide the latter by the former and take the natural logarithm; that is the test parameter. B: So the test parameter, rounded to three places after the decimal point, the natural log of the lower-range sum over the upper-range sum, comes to 0.095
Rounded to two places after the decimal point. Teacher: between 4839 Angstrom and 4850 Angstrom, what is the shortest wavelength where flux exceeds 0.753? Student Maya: 4839.90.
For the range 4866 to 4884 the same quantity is 4866.73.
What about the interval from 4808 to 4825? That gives 4808.80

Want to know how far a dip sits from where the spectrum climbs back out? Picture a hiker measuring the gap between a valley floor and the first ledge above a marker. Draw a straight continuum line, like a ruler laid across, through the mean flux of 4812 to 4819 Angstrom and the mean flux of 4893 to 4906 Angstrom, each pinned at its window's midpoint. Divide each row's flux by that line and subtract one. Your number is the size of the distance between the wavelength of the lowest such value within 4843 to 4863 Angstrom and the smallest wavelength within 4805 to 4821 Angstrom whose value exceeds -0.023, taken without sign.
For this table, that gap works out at 53.4 Angstrom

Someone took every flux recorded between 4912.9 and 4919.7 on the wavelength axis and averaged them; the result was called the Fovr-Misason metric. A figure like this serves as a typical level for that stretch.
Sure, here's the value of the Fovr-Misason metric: 0.745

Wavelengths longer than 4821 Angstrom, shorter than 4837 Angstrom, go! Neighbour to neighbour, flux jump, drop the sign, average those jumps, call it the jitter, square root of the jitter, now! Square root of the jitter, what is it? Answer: 0.078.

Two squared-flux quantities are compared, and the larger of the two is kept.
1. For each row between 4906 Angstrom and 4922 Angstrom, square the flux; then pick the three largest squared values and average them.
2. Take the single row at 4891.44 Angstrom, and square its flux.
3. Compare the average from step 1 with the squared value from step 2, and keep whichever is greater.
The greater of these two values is 0.623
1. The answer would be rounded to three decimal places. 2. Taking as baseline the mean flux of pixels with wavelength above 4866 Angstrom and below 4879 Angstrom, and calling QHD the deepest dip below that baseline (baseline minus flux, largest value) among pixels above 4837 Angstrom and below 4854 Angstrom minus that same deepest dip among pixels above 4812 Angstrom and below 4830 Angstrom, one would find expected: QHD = -0.012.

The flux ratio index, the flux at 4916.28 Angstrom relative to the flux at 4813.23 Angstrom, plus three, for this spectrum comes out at 3.92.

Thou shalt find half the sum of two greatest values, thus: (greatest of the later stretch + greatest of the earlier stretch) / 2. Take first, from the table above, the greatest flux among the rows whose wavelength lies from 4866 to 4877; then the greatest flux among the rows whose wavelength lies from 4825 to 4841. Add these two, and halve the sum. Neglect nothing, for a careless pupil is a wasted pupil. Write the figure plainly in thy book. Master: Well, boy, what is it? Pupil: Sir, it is 0.768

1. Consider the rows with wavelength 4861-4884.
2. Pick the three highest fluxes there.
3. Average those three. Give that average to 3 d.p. 0.762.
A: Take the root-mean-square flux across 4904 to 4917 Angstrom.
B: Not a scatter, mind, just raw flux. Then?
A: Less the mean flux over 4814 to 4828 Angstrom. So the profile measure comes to -0.019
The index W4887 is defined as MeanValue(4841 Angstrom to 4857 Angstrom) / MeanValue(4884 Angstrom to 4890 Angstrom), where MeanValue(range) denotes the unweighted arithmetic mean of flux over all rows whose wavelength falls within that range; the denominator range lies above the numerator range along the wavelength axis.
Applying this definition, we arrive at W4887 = 1.097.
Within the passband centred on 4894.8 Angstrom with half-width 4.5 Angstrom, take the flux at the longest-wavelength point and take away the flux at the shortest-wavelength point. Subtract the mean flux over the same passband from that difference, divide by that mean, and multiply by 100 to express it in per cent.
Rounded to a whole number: -85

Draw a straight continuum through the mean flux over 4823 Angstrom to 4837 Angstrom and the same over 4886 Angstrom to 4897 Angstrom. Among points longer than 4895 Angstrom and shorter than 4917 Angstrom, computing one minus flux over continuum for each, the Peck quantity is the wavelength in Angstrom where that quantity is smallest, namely 4900.46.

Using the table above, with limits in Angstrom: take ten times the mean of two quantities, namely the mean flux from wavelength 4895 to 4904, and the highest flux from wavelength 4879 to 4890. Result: 7.83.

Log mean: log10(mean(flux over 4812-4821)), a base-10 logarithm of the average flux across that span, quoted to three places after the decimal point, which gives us -0.089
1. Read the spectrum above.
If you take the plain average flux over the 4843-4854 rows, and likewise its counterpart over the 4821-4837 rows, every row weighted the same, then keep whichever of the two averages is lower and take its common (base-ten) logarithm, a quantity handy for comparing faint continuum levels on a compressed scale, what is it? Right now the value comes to -0.109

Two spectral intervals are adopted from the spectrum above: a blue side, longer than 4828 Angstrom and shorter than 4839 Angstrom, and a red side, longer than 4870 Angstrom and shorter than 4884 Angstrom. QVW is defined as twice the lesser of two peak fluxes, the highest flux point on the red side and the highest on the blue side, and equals 1.53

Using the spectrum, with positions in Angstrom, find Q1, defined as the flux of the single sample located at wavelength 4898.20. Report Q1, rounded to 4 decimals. 0.8075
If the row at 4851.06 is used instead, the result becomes 0.8093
